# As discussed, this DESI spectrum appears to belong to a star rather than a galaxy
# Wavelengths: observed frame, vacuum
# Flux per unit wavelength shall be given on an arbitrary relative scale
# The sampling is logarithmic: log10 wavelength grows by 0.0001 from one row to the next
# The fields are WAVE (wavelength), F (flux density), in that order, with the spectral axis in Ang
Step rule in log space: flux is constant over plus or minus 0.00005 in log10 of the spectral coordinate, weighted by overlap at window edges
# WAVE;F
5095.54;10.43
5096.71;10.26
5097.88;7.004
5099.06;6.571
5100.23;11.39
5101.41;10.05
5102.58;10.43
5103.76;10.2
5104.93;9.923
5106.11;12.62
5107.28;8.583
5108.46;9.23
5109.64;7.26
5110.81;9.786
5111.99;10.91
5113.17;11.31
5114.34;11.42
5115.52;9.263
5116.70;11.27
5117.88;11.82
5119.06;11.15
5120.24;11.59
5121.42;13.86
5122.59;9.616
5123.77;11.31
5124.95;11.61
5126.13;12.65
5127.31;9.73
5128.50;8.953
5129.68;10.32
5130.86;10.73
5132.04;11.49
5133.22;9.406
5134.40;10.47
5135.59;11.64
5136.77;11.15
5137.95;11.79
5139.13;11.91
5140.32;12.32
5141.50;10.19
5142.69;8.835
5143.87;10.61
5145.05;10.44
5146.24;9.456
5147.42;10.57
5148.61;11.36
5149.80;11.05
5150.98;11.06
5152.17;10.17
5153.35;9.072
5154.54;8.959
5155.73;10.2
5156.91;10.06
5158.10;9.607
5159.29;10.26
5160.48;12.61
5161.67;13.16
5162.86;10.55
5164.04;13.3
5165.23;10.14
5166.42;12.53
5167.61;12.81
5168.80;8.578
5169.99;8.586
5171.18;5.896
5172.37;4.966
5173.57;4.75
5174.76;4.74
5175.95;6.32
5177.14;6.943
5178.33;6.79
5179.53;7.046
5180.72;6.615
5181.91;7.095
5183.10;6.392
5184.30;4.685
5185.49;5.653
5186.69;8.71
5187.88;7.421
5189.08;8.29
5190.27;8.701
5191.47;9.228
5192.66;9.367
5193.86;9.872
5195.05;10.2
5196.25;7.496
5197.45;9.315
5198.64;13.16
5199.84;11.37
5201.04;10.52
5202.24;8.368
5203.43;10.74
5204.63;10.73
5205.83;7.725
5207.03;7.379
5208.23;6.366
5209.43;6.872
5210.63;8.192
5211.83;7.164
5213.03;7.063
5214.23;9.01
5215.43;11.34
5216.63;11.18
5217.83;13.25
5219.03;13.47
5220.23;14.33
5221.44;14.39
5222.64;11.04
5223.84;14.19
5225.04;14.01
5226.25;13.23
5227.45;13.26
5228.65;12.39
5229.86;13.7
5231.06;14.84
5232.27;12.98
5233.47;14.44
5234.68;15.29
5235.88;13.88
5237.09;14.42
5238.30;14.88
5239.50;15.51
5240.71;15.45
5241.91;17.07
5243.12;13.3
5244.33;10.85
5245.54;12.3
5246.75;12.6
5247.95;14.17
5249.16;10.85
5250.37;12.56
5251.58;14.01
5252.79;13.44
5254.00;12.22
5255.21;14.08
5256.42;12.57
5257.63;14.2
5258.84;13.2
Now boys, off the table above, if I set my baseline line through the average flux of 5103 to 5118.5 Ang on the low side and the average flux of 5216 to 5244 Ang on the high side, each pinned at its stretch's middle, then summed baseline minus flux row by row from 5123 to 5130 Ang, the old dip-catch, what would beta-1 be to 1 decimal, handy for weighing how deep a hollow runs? 0.0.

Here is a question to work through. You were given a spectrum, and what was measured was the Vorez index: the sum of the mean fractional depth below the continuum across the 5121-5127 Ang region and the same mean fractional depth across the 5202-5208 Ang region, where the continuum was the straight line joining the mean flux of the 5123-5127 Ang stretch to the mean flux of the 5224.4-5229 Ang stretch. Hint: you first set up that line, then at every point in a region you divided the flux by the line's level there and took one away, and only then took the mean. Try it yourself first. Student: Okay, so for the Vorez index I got -0.31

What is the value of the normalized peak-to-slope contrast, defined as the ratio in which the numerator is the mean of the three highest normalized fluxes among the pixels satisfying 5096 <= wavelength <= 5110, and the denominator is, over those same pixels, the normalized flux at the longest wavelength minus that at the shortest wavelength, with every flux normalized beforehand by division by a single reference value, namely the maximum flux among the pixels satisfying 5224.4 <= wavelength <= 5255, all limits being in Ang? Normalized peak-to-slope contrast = -4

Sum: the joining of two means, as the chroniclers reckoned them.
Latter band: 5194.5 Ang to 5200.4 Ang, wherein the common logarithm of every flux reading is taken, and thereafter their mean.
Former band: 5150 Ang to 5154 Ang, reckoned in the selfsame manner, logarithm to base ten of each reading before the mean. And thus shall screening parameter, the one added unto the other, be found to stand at 2.01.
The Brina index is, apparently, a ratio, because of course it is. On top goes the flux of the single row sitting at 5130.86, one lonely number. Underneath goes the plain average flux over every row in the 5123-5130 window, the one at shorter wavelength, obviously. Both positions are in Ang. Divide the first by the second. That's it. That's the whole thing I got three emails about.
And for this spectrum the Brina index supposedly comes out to 1.00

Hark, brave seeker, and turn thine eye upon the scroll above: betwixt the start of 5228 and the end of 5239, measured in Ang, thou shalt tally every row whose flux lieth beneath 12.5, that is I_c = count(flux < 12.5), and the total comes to 1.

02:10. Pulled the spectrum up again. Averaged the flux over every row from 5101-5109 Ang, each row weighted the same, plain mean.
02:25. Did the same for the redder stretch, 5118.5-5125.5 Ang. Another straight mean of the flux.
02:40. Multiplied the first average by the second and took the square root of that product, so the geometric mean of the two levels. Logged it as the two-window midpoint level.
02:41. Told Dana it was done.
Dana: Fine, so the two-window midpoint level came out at 10.8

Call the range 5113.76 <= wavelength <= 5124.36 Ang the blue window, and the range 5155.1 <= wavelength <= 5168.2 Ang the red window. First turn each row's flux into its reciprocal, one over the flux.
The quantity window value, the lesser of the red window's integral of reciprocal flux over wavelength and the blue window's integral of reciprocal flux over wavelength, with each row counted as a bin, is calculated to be 1.0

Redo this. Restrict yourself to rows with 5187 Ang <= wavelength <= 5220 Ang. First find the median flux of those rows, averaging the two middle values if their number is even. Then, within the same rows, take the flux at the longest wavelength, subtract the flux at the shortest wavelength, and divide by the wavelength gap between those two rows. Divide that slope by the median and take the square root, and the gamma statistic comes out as 0.15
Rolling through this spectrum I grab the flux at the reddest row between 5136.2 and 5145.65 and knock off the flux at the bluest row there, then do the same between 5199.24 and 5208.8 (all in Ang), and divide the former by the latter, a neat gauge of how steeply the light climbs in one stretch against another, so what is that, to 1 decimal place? 0.1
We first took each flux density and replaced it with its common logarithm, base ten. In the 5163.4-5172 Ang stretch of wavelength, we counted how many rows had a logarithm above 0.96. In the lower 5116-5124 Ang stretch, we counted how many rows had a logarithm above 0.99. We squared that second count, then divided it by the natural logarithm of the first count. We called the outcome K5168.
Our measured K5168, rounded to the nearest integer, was 26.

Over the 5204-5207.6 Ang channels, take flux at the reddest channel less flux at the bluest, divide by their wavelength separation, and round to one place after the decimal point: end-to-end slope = -1.4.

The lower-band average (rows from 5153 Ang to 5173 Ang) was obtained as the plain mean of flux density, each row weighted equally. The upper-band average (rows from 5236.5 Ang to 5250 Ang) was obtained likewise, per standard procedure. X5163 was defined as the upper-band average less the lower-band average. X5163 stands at 4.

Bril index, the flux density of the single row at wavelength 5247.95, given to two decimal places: 14.17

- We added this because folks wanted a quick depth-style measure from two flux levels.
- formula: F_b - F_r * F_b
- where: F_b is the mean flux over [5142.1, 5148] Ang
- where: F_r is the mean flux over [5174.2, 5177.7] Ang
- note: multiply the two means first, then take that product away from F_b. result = -50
